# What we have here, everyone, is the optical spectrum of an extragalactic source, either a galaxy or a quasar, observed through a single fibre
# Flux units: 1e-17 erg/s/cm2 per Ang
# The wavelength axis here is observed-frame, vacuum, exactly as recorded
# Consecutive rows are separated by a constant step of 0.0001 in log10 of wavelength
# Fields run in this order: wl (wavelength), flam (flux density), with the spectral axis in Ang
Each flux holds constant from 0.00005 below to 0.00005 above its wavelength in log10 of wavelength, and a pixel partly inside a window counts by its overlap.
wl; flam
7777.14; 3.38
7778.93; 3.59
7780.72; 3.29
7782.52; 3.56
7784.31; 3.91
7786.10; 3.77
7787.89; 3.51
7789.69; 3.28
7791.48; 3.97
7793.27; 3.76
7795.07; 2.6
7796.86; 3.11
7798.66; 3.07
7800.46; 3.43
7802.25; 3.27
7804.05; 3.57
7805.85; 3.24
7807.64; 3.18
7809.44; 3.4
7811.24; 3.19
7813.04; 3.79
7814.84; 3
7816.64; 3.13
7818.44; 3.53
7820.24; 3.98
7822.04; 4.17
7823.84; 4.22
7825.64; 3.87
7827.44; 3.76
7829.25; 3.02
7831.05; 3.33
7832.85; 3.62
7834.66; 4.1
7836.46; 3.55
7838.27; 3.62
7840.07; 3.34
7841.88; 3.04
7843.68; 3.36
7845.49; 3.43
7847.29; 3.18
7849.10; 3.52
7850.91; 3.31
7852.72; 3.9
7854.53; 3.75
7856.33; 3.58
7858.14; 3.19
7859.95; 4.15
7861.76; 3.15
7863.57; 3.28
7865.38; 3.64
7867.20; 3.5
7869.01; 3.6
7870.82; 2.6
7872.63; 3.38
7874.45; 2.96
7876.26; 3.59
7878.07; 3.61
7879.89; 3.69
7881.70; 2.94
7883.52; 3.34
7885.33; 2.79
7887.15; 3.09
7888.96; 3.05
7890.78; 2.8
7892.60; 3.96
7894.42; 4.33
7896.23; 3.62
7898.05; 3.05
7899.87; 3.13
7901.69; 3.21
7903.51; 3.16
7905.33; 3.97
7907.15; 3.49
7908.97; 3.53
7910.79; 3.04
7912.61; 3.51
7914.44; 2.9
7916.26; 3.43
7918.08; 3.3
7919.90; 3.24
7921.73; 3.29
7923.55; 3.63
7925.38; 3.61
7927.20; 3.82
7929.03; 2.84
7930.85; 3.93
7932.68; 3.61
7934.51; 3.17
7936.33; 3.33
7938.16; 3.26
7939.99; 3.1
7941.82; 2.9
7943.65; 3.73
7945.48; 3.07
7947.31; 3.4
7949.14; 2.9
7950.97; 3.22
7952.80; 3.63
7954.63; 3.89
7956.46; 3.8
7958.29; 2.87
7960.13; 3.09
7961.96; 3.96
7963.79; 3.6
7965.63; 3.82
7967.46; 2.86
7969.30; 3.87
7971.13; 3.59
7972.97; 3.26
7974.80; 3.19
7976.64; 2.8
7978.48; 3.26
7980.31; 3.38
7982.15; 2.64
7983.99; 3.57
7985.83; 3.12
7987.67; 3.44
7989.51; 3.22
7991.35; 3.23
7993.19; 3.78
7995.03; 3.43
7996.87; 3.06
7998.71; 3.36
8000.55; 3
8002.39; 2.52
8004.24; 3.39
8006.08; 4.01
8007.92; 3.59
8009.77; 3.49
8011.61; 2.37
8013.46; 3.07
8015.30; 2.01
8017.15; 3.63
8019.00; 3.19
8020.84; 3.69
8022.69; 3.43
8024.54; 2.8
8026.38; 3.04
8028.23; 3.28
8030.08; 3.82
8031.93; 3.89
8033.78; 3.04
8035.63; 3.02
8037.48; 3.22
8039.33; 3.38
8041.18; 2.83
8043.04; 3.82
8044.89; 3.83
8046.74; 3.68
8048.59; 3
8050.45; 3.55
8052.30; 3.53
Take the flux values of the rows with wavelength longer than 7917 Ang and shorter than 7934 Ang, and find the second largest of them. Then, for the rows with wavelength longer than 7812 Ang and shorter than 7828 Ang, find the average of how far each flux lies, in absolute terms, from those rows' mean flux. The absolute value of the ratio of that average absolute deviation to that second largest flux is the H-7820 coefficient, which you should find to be 0.087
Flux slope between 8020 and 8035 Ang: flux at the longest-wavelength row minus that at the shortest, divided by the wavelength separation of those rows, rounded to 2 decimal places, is -0.05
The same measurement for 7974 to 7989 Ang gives 0.02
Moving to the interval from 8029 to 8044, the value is 0.00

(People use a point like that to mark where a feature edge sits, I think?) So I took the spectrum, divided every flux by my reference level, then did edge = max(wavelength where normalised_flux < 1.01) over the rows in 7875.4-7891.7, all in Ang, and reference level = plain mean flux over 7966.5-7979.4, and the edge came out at 7890.78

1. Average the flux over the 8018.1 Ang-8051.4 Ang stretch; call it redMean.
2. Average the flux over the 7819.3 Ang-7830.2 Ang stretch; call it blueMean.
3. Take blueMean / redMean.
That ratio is 1.14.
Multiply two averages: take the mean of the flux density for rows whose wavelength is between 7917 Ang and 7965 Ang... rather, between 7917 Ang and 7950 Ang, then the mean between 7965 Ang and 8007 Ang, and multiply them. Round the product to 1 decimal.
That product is 11.0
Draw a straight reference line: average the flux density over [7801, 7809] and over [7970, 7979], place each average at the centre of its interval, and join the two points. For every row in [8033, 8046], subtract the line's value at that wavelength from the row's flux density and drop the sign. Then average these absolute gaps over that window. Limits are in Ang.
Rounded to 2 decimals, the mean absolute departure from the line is 0.31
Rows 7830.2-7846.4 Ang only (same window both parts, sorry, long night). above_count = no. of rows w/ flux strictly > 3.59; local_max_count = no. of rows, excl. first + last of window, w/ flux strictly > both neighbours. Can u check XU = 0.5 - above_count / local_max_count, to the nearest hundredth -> -1.00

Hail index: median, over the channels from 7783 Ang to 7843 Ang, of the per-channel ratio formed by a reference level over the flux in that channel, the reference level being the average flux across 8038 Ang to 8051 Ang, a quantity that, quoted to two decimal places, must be 0.98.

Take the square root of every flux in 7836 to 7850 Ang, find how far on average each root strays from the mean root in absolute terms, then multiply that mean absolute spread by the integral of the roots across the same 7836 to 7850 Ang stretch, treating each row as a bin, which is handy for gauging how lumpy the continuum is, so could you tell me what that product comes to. 1.1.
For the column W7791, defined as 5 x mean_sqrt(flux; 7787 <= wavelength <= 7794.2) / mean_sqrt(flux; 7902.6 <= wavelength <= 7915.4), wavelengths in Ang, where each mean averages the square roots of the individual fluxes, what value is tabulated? 5.19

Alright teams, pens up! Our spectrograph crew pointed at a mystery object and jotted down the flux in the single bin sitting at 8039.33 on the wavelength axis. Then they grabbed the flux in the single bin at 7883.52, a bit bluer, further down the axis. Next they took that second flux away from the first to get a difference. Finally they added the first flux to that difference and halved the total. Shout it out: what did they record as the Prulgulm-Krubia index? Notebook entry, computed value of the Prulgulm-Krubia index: 1.7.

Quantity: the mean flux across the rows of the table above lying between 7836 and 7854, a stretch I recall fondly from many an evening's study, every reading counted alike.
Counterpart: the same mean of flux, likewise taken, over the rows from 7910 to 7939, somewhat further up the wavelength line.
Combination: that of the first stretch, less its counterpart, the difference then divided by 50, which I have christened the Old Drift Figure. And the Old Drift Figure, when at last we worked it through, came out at 0.0011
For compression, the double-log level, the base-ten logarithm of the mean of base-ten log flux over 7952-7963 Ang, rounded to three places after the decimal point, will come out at -0.263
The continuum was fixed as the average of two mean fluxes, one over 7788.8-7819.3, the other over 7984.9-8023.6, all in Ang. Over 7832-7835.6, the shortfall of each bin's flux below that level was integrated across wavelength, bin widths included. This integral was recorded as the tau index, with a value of -2.1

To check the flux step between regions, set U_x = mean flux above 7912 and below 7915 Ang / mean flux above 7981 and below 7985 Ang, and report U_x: 1.03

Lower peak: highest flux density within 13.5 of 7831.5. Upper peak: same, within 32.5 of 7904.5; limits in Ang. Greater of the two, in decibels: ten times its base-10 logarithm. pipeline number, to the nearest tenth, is 6.4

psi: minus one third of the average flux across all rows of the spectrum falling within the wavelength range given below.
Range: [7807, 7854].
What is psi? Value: -1.17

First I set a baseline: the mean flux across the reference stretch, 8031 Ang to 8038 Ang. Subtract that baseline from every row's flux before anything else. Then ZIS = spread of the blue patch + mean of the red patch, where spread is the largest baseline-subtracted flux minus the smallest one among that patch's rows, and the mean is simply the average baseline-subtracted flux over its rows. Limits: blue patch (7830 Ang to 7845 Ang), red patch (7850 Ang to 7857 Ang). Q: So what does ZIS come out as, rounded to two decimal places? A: 1.40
